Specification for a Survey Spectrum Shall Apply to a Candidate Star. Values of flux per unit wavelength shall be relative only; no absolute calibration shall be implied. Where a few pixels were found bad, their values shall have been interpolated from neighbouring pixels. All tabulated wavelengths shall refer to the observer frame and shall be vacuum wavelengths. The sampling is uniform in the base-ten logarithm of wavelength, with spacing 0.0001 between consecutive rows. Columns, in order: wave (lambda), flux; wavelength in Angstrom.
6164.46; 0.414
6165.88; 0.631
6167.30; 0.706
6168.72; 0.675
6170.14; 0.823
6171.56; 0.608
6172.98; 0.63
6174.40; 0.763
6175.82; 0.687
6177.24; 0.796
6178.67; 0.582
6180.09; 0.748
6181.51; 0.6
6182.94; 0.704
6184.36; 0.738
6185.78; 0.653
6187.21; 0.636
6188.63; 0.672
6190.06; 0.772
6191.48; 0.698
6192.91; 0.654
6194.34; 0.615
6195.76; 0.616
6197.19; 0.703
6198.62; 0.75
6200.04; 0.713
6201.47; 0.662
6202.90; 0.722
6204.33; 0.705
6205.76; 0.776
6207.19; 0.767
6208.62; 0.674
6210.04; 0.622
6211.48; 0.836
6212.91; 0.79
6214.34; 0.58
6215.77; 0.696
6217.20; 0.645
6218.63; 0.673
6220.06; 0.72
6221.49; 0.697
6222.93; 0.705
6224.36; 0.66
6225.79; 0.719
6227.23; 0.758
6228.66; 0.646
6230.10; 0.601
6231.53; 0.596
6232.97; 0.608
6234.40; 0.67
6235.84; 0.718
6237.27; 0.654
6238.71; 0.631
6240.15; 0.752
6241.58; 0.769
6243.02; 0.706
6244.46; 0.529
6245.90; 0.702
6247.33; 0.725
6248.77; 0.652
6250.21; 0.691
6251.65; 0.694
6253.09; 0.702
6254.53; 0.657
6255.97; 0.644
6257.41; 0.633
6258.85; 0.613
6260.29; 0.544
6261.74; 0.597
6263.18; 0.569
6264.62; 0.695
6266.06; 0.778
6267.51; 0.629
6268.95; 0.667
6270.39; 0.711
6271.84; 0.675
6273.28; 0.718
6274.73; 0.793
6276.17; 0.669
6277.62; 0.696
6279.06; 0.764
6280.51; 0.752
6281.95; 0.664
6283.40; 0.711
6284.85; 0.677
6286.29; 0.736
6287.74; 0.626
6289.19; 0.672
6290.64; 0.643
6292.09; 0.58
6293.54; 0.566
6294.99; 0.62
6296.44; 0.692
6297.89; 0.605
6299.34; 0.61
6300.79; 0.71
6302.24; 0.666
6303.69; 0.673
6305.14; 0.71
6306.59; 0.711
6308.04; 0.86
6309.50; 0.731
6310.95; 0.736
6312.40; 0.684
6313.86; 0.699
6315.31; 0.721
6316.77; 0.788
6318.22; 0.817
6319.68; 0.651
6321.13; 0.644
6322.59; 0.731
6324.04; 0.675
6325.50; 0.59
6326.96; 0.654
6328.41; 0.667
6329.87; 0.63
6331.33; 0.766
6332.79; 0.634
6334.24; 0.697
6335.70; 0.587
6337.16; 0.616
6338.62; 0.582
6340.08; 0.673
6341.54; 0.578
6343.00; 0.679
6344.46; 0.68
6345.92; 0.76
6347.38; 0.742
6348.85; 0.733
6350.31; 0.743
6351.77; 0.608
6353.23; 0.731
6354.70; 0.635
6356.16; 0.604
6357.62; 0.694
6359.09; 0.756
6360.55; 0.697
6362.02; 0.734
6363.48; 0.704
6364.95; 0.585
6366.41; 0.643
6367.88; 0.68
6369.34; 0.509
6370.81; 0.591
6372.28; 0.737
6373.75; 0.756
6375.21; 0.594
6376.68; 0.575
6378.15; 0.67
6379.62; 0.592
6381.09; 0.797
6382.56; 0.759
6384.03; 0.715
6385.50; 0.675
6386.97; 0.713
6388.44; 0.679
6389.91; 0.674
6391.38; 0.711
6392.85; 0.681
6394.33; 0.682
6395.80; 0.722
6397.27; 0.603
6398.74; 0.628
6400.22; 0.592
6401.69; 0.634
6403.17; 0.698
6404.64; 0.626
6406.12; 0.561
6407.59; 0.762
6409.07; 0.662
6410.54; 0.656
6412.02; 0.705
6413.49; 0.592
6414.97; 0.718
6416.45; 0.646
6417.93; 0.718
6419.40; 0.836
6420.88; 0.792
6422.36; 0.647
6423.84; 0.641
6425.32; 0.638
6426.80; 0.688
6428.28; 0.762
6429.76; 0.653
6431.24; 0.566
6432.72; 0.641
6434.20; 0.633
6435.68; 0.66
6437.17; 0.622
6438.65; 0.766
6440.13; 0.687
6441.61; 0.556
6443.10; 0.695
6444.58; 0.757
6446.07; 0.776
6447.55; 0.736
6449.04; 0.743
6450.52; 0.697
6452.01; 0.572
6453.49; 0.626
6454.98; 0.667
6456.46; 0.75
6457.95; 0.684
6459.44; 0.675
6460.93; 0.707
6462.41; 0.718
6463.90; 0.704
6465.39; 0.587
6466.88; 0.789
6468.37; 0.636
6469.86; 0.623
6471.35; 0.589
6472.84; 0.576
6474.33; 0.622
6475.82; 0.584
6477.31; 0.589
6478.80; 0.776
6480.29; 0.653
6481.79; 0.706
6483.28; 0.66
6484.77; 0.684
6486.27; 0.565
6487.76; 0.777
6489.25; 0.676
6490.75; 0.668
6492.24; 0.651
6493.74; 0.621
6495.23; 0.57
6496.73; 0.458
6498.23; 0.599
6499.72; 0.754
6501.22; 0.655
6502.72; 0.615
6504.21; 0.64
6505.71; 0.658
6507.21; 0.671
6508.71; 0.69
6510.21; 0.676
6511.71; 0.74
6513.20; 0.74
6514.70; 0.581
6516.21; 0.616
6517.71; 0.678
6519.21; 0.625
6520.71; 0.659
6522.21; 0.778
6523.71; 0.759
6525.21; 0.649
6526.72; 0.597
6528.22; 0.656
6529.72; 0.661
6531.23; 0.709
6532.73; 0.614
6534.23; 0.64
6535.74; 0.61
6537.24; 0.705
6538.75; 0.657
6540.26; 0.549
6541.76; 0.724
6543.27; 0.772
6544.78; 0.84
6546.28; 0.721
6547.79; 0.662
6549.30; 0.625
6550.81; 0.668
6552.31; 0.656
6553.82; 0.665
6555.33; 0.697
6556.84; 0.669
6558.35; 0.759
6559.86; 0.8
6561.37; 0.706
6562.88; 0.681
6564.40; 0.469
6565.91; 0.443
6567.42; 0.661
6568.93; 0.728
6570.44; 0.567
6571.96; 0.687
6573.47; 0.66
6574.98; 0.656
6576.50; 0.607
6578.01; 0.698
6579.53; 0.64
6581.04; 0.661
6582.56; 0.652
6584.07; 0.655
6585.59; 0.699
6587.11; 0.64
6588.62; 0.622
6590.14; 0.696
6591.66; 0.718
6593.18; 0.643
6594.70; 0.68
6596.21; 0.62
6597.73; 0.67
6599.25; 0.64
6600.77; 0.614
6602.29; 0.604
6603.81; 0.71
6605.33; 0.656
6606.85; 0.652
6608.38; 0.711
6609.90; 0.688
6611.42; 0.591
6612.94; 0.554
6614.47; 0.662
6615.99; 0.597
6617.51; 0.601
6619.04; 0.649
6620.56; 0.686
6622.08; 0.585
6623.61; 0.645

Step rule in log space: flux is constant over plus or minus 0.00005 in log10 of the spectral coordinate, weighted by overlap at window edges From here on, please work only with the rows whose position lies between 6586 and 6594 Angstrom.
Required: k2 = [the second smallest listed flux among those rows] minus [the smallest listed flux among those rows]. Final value 0.018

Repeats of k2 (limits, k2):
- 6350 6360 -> 0.004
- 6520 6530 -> 0.052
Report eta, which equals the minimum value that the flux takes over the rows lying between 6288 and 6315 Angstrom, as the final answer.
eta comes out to 0.566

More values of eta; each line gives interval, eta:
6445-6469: 0.572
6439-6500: 0.458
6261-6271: 0.569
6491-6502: 0.458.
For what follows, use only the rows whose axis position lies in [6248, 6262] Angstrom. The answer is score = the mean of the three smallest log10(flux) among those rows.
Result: -0.234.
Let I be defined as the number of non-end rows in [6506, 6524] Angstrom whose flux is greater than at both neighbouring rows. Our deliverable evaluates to 3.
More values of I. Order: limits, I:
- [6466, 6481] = 2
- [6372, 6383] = 3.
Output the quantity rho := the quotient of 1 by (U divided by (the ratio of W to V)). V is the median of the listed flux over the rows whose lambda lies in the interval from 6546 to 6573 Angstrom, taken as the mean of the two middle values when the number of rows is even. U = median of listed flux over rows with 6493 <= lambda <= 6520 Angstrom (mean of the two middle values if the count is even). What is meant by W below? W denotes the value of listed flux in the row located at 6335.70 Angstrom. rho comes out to 1.36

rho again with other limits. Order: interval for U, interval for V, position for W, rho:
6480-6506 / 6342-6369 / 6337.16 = 1.35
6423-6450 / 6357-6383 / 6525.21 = 1.40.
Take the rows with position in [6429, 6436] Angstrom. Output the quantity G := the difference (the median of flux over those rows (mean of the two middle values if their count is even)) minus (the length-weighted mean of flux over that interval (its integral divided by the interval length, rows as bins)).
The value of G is 0.011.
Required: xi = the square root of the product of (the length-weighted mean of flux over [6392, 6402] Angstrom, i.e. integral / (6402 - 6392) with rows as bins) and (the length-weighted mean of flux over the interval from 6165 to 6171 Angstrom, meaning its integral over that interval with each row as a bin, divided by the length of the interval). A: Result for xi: 0.674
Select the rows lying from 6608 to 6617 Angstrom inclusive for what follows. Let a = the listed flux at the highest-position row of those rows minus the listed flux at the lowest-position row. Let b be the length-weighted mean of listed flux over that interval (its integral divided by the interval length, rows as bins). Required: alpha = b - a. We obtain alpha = 0.74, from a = -0.11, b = 0.63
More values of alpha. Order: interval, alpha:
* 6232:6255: 0.63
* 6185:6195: 0.71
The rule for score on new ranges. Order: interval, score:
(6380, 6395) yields -0.170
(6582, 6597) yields -0.203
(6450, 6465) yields -0.207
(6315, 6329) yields -0.202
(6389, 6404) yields -0.216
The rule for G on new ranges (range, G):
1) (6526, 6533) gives 0.006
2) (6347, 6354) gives 0.024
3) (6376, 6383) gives -0.006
